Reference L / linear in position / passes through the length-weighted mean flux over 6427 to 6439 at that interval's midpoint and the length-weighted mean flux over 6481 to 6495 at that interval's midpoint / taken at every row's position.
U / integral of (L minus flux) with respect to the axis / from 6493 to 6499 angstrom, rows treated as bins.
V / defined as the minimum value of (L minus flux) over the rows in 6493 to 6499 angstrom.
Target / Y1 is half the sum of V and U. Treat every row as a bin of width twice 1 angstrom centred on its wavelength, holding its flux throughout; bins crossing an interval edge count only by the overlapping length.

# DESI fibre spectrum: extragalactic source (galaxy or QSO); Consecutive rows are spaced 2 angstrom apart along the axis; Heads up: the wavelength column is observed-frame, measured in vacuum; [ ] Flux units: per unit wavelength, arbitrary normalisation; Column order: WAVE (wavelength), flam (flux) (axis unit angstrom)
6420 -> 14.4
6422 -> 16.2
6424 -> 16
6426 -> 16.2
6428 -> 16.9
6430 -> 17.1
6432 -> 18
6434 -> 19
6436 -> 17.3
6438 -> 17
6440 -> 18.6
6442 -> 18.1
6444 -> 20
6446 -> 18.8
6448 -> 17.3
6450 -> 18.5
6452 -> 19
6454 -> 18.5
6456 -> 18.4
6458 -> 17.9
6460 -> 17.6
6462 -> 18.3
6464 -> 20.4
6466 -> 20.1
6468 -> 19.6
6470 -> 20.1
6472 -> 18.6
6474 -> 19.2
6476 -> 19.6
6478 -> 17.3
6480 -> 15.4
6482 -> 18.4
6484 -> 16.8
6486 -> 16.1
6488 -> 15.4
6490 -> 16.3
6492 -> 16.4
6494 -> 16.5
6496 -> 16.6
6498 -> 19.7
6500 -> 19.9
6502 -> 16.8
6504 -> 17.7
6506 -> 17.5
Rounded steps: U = -7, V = -3.32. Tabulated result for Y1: -5.2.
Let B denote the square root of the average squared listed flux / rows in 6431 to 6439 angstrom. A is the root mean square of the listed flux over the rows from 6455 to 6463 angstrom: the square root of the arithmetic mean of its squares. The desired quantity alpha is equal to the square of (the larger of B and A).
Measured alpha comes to 326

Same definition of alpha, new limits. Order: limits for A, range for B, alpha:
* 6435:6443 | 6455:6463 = 326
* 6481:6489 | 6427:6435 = 316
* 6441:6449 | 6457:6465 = 345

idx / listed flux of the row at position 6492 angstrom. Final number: 16.4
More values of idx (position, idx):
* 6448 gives 17.3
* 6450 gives 18.5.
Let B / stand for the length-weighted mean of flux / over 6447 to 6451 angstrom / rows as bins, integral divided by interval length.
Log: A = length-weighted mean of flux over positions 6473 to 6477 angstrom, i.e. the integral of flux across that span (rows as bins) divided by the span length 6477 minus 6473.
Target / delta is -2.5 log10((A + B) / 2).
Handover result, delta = -3.18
